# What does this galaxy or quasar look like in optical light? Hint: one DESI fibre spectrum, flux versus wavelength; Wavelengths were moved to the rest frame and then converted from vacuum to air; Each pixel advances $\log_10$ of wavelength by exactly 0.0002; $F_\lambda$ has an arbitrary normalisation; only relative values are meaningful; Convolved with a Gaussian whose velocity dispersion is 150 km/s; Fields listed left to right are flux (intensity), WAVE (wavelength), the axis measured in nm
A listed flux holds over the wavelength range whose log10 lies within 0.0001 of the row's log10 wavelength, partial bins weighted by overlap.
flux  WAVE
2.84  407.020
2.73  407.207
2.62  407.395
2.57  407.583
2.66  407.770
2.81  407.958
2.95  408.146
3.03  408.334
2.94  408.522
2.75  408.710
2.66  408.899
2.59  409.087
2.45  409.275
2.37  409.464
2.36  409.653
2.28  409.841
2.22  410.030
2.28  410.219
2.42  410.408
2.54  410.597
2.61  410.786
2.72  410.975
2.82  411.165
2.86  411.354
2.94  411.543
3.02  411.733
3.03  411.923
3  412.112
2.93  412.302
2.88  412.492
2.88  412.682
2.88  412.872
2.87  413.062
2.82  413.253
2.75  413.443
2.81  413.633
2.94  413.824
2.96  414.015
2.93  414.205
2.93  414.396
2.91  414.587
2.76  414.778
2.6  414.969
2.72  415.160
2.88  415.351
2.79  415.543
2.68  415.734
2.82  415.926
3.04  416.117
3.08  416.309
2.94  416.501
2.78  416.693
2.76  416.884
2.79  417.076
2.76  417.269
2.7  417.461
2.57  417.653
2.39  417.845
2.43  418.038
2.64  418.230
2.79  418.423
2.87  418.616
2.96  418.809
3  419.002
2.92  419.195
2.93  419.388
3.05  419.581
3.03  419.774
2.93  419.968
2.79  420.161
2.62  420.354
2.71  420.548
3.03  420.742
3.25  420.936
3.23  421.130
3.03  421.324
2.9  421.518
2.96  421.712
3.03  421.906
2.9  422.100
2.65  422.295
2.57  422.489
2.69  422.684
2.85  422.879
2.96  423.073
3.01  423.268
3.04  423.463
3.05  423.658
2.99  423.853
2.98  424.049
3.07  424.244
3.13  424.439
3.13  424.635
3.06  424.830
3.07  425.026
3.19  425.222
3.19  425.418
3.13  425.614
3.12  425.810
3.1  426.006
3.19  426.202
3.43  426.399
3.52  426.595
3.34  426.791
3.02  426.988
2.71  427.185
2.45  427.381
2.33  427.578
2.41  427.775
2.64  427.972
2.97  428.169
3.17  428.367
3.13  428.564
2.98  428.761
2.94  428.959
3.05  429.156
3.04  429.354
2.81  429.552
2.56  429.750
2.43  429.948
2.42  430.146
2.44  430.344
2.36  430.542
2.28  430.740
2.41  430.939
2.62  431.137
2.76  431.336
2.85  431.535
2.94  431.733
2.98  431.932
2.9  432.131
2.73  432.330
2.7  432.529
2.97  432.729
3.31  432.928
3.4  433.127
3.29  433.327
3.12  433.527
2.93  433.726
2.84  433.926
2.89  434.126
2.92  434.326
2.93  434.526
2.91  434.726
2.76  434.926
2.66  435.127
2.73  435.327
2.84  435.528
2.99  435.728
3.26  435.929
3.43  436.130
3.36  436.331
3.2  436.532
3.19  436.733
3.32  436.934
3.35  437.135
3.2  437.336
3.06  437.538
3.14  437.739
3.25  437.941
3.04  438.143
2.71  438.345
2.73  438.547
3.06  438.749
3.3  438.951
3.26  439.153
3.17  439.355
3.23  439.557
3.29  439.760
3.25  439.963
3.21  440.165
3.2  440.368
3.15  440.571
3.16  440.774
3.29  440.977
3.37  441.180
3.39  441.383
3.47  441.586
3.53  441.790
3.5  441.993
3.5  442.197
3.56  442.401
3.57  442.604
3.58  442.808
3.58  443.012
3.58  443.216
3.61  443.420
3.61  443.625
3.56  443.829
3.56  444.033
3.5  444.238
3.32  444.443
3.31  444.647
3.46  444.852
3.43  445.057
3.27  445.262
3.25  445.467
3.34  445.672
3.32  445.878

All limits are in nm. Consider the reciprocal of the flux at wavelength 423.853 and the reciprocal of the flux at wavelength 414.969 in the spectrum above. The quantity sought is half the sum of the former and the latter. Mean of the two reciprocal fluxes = 0.360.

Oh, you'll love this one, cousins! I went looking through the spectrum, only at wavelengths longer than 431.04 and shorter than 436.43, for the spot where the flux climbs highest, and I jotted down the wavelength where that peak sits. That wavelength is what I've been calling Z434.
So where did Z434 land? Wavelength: 436.130 nm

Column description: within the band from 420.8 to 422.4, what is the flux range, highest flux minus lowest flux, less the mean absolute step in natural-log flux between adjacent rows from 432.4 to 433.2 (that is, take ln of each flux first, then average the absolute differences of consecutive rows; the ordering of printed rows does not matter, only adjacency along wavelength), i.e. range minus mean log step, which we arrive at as 0.52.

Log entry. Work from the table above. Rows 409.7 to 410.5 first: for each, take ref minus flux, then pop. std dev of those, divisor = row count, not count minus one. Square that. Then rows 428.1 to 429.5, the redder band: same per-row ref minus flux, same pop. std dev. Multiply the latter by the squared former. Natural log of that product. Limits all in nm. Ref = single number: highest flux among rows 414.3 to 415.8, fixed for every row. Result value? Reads -7.8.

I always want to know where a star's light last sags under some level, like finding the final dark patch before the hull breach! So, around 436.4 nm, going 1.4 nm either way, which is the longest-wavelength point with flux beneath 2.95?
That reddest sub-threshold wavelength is 435.528 nm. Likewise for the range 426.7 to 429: 428.959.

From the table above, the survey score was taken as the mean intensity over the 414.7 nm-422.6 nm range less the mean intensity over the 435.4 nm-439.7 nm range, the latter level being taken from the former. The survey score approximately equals -0.31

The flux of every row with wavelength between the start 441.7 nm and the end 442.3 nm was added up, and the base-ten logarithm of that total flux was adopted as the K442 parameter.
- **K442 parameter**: 1.02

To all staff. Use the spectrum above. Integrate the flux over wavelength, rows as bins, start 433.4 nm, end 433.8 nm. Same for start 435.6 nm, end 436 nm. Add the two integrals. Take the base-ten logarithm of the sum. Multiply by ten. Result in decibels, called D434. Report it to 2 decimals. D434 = 3.91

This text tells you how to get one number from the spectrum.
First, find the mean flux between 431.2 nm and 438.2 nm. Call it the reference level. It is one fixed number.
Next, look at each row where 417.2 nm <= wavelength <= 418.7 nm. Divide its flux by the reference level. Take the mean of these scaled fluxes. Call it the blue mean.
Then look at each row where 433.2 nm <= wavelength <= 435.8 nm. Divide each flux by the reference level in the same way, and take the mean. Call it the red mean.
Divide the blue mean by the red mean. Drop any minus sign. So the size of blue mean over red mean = 0.91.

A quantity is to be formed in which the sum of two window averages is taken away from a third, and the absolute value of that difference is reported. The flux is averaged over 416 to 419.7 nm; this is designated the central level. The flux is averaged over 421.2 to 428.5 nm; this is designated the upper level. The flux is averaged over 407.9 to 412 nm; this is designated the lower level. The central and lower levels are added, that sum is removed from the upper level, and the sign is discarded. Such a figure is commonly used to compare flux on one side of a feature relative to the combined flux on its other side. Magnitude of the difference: 2.5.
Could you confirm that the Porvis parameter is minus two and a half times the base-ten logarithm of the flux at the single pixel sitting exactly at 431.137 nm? -1.05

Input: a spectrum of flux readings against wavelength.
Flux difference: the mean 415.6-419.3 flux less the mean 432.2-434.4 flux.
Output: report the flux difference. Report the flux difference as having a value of -0.2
